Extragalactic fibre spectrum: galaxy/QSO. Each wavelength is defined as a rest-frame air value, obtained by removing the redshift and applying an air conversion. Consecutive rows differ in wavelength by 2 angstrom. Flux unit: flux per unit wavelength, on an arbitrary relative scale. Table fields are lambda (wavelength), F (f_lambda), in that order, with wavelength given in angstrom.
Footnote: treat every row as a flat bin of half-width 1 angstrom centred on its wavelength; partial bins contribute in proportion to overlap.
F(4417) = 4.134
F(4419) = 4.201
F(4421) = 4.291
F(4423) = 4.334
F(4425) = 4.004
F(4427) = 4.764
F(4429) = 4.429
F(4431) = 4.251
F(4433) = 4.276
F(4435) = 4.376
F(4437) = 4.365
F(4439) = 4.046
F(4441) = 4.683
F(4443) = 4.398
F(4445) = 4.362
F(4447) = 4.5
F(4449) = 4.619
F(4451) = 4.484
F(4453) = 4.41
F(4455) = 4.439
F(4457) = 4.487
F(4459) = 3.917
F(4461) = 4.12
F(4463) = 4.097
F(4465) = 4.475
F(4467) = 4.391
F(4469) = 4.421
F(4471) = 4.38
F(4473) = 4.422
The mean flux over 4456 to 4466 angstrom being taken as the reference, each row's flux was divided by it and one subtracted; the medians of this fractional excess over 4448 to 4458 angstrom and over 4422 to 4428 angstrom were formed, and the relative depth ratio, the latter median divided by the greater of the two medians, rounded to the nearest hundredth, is 0.43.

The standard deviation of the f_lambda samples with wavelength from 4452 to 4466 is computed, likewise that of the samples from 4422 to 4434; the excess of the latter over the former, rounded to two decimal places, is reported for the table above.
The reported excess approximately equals 0.02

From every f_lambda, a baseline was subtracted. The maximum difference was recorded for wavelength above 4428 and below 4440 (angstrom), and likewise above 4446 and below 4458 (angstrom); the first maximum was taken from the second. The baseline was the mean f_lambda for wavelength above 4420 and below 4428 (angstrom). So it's 0.19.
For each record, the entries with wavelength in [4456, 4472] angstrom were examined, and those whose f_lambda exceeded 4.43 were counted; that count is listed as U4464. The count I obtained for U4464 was 2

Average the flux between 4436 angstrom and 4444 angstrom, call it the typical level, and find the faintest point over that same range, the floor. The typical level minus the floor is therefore 0.33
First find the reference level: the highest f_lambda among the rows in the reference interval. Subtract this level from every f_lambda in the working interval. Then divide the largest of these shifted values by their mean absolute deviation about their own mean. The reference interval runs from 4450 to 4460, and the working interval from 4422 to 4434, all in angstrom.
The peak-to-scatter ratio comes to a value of 1.6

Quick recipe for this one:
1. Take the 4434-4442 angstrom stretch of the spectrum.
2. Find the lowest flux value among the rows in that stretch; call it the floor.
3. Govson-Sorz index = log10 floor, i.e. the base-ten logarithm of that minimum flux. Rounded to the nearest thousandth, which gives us 0.607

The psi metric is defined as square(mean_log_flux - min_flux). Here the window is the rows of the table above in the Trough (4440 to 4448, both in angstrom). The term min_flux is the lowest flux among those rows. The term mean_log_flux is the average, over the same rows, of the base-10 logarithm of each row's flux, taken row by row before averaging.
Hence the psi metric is 13.8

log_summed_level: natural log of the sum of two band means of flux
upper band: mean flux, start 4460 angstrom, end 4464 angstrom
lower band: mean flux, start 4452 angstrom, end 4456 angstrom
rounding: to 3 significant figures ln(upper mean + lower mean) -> 2.14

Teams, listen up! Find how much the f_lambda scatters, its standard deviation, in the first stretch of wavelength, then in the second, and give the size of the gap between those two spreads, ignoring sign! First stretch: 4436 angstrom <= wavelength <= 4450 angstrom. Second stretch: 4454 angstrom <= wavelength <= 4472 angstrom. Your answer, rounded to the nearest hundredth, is 0.00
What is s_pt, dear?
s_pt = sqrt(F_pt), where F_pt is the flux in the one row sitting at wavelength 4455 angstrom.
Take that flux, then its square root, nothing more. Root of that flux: 2.11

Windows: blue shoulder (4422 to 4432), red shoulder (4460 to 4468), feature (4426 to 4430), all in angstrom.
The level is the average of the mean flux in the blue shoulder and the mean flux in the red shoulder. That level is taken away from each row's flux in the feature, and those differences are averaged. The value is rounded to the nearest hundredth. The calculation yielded 0.28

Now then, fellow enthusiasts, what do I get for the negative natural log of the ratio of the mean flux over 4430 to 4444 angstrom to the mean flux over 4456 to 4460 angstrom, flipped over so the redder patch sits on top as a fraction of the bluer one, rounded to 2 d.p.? 0.03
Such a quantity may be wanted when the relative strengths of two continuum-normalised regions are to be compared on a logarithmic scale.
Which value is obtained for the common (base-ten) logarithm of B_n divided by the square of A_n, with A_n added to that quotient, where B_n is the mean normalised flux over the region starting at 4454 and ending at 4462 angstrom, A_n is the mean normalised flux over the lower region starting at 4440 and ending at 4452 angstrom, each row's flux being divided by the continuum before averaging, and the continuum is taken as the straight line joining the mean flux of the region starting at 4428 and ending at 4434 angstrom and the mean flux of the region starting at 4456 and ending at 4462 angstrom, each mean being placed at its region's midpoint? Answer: 0.292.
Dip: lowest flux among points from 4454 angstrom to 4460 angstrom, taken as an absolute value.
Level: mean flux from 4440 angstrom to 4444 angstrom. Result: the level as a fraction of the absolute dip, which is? 1.16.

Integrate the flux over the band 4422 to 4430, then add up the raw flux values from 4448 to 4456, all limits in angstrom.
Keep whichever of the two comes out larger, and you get 35.1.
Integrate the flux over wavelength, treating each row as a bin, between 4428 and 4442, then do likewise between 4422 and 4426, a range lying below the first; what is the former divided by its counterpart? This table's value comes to 3.6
